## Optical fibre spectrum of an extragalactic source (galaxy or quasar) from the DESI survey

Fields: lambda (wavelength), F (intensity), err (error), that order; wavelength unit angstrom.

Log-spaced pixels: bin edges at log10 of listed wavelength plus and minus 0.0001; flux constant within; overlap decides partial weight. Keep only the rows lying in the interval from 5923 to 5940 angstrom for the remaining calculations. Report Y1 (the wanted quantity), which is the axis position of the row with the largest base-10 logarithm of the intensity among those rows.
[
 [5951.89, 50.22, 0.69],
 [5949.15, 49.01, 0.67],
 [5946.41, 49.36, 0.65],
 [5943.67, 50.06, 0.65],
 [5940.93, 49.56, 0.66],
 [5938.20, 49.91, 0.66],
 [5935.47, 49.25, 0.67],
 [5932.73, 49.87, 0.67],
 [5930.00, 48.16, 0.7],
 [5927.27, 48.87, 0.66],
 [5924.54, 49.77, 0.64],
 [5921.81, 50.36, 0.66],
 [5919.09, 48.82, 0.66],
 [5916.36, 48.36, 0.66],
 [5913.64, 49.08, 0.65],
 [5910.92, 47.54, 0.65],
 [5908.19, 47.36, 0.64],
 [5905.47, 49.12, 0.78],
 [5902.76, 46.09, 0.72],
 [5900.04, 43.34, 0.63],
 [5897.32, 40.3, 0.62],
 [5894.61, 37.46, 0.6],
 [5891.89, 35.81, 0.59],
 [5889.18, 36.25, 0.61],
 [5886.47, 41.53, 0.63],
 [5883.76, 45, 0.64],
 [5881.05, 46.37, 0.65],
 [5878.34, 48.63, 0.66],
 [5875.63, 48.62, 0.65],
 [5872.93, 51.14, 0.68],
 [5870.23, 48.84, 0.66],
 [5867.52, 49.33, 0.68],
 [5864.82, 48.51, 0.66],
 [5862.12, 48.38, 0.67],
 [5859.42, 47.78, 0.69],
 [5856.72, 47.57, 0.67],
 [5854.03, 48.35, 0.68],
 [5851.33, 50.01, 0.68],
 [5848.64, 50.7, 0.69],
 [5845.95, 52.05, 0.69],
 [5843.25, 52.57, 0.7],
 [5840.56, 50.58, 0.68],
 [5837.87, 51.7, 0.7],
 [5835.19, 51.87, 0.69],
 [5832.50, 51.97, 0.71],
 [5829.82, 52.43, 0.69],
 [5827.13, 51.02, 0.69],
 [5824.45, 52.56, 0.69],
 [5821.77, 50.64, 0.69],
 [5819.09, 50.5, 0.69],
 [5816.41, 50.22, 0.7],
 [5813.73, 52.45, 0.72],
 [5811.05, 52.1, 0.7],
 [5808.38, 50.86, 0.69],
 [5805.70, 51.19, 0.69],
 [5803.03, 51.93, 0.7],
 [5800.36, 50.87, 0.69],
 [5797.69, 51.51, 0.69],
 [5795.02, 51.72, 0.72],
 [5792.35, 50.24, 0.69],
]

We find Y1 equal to 5938.20 angstrom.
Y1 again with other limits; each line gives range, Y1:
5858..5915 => 5872.93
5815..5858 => 5843.25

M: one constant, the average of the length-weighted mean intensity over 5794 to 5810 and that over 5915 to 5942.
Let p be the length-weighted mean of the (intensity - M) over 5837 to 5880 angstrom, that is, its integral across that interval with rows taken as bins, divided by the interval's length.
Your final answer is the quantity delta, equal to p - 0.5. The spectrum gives -1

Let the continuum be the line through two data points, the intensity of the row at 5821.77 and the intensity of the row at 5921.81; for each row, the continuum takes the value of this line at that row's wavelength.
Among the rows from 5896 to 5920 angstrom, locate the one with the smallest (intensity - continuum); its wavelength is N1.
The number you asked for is 5897.32 angstrom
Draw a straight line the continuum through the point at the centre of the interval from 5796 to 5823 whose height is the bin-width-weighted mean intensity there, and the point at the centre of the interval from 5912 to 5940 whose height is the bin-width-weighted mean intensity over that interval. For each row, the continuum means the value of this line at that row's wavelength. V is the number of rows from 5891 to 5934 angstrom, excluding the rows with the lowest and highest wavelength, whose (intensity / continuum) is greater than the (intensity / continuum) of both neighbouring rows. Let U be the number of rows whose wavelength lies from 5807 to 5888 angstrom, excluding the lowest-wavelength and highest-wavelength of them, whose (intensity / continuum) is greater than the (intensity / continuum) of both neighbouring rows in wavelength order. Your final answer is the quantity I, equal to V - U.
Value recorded -4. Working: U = 7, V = 3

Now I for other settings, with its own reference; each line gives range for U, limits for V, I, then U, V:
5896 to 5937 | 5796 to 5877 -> 3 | 4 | 7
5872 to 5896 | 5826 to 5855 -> 1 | 1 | 2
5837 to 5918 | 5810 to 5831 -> -4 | 6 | 2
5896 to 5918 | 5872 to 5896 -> -1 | 2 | 1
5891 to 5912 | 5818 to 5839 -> 1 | 1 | 2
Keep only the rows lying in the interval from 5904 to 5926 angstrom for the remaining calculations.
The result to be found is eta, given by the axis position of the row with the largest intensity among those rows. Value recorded 5921.81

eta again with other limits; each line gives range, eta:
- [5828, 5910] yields 5843.25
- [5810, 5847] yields 5843.25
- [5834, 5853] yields 5843.25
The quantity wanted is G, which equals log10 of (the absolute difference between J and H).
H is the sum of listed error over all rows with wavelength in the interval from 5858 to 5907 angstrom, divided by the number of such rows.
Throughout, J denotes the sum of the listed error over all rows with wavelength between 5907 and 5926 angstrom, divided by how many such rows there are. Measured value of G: -2.3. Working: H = 0.657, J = 0.651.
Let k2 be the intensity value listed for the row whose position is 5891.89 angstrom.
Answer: 35.81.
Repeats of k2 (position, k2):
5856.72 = 47.57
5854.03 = 48.35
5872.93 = 51.14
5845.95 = 52.05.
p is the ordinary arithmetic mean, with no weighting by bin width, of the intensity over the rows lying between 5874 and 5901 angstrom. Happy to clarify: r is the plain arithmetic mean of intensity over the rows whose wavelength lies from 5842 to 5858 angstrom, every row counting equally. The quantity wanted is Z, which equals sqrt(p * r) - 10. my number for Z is 36.1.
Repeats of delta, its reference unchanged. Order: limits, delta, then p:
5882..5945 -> -5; -4.2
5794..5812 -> 1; 1.1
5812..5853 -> 1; 1.1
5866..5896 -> -6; -5.9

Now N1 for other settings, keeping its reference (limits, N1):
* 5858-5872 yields 5859.42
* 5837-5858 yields 5856.72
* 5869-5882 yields 5881.05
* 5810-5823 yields 5816.41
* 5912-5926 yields 5916.36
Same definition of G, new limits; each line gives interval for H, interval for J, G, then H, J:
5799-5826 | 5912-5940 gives -1.5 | 0.696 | 0.663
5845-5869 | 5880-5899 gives -1.2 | 0.679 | 0.620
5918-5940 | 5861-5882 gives -2.9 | 0.665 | 0.664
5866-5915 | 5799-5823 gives -1.4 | 0.652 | 0.697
